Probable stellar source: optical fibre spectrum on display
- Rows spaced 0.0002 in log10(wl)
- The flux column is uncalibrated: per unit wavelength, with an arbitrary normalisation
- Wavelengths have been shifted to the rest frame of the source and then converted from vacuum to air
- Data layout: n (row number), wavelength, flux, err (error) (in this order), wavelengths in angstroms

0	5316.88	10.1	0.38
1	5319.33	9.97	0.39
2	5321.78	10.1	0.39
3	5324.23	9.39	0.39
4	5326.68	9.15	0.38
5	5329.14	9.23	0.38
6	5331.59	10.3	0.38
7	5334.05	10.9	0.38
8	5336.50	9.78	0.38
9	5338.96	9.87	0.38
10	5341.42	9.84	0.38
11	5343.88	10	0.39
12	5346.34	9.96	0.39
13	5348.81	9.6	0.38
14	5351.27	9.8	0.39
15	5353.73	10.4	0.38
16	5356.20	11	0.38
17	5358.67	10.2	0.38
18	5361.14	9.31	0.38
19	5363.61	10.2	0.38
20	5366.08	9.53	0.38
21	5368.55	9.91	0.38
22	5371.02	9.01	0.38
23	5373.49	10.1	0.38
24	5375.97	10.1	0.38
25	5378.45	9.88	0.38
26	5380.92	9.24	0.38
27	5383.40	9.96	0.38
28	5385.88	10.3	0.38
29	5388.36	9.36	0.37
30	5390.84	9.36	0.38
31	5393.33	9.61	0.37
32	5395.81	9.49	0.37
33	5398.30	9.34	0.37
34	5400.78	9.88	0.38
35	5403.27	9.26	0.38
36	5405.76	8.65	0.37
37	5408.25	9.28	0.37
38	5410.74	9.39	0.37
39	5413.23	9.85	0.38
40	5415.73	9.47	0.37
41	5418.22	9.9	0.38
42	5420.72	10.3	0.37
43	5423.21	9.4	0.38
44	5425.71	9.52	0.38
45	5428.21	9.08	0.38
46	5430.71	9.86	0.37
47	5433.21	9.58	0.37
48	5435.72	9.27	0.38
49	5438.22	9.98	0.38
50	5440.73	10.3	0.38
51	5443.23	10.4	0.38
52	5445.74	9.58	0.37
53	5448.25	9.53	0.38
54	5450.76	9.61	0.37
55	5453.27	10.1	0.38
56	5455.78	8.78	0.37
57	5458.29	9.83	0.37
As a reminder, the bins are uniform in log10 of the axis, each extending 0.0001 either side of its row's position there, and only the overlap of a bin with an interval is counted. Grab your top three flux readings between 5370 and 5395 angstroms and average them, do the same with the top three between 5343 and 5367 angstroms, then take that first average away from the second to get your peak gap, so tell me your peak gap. 0.4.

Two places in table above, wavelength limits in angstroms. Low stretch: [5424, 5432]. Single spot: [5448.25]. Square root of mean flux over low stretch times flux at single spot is 9.51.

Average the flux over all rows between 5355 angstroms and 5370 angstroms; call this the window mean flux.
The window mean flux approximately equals 10.0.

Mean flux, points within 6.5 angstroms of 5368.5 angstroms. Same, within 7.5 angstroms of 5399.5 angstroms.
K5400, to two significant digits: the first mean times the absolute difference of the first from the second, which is 3.7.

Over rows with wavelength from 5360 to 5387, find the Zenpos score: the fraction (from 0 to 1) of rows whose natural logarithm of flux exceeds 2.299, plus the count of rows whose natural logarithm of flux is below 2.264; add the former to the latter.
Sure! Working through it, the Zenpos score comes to 4.4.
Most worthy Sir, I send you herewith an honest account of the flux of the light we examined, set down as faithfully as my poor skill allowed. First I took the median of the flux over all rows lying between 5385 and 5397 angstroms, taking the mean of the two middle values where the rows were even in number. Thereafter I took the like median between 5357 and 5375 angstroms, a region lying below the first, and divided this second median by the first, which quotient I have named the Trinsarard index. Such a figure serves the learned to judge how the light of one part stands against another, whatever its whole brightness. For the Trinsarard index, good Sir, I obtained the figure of 1.04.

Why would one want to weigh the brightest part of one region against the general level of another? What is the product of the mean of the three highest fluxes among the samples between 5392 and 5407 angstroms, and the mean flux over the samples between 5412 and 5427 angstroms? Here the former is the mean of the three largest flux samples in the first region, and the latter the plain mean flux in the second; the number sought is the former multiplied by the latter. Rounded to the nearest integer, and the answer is 94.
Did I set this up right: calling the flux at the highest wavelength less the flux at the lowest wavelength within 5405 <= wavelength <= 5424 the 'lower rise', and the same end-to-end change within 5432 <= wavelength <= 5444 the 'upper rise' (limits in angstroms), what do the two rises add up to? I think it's 1.6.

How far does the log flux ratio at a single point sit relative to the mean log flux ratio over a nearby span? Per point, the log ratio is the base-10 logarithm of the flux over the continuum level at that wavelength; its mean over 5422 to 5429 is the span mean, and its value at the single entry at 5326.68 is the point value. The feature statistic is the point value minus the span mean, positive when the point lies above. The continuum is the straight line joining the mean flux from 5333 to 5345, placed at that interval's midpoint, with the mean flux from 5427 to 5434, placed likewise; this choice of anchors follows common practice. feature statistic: -0.036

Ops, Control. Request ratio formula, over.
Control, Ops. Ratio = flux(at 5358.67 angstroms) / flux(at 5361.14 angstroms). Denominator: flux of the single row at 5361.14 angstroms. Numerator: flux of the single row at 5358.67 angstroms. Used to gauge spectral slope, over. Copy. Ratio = 1.10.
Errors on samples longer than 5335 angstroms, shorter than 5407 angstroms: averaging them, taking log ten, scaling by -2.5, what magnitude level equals 1.05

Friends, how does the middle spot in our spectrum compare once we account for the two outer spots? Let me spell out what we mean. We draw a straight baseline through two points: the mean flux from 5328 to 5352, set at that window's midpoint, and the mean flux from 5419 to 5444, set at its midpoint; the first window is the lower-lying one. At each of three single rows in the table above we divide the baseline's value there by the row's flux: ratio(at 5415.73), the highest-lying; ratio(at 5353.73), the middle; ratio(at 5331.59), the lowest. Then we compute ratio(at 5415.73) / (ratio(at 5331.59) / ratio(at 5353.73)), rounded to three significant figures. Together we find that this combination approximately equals 1.02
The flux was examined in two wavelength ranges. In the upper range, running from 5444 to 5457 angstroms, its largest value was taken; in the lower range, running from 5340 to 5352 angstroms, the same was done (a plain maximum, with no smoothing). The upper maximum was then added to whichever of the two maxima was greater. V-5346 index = 20.2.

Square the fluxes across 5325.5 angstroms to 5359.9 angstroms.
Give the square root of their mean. 10.0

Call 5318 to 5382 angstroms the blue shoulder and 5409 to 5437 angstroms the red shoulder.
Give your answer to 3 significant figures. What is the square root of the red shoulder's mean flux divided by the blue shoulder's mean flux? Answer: 0.986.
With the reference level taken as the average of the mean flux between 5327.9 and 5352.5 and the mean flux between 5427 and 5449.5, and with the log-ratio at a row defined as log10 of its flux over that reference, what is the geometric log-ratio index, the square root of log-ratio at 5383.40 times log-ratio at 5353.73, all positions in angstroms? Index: 0.012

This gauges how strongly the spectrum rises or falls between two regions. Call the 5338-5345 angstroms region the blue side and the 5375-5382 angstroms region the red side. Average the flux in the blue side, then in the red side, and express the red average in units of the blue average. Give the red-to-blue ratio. 0.984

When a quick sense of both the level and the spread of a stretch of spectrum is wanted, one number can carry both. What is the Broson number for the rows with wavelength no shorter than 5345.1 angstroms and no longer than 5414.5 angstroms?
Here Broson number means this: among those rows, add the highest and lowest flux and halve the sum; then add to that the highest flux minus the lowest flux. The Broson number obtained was 12.2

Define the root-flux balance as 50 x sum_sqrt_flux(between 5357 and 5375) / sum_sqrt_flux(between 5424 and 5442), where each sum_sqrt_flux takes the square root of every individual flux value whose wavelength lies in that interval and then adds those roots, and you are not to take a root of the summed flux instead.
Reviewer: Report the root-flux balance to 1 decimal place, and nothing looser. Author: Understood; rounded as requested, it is 50.2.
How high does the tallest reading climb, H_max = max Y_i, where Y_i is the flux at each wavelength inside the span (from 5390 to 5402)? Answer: 9.88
